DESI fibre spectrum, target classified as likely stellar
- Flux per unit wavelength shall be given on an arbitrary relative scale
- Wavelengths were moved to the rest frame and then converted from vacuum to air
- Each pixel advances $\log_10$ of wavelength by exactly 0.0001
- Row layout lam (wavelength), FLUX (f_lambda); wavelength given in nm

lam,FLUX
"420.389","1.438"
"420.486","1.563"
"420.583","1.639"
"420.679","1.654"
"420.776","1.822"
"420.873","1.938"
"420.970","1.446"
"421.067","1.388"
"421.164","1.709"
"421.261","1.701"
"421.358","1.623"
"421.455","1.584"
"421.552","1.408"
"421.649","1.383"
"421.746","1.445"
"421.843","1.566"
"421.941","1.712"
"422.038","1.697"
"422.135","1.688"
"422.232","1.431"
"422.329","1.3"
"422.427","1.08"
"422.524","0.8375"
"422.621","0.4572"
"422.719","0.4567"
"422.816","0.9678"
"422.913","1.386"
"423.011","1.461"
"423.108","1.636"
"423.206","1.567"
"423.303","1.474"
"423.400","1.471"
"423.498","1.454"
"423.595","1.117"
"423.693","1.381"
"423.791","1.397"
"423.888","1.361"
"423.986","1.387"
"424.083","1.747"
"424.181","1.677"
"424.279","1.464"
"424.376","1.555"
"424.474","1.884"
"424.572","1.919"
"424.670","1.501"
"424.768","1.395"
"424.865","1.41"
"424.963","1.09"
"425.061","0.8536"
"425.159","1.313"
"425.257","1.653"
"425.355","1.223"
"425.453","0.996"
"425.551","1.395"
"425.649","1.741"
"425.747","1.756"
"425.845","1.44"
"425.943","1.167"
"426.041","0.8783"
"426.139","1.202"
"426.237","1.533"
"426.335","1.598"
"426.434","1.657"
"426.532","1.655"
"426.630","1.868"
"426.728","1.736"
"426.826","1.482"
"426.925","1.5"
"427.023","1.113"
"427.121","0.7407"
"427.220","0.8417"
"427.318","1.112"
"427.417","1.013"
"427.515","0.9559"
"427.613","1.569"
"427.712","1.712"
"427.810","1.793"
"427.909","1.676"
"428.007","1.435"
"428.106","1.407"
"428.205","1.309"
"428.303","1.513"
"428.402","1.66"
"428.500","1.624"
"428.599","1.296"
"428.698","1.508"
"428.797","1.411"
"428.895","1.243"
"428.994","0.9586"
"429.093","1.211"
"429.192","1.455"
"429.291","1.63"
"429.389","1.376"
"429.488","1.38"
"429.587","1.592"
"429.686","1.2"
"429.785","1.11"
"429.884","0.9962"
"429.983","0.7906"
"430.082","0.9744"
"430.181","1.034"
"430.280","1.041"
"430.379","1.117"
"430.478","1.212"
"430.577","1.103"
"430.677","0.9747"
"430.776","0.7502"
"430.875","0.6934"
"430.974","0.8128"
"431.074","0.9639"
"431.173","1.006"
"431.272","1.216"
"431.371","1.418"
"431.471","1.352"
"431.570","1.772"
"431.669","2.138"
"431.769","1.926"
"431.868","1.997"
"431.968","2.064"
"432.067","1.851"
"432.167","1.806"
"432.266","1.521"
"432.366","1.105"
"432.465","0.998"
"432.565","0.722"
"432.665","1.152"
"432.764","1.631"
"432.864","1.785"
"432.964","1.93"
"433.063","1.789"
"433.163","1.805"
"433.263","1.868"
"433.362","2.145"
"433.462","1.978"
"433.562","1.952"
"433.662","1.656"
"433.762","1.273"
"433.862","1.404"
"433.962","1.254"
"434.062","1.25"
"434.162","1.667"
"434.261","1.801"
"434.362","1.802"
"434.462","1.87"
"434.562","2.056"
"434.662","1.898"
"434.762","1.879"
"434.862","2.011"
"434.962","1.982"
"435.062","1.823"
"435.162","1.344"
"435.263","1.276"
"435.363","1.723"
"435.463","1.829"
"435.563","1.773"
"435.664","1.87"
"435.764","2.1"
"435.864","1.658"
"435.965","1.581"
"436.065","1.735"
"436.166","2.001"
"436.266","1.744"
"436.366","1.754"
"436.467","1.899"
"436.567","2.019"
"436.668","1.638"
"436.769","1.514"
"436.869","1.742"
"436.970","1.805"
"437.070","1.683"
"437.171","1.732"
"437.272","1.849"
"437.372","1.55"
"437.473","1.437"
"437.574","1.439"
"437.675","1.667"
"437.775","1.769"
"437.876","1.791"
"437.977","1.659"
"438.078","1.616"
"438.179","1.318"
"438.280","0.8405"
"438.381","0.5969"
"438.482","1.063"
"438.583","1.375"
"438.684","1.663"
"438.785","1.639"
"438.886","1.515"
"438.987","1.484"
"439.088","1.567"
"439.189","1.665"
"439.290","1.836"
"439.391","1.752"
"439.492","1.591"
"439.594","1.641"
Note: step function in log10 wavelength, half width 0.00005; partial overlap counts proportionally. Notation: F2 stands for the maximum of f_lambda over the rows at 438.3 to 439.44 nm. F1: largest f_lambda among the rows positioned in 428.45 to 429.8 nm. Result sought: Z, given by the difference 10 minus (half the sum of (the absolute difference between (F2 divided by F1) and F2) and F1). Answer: 8.83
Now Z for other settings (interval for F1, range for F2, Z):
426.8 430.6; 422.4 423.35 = 8.74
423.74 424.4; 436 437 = 8.69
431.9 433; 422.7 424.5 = 8.48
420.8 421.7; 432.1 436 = 8.51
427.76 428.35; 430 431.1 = 8.84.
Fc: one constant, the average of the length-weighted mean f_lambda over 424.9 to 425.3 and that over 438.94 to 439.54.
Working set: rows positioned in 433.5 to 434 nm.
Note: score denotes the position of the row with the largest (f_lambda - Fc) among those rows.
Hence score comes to 433.562 nm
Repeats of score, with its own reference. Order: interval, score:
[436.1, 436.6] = 436.567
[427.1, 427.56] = 427.318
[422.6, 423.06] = 423.011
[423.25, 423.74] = 423.303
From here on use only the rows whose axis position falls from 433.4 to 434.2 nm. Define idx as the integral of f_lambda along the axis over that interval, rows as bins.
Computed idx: 1.25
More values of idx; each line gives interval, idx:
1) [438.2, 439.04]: 1.07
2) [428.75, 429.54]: 1.05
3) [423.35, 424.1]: 1.05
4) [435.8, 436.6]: 1.44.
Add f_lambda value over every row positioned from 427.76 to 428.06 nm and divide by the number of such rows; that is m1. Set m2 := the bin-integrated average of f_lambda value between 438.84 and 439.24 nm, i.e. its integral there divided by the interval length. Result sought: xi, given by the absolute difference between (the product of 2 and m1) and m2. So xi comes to 1.7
